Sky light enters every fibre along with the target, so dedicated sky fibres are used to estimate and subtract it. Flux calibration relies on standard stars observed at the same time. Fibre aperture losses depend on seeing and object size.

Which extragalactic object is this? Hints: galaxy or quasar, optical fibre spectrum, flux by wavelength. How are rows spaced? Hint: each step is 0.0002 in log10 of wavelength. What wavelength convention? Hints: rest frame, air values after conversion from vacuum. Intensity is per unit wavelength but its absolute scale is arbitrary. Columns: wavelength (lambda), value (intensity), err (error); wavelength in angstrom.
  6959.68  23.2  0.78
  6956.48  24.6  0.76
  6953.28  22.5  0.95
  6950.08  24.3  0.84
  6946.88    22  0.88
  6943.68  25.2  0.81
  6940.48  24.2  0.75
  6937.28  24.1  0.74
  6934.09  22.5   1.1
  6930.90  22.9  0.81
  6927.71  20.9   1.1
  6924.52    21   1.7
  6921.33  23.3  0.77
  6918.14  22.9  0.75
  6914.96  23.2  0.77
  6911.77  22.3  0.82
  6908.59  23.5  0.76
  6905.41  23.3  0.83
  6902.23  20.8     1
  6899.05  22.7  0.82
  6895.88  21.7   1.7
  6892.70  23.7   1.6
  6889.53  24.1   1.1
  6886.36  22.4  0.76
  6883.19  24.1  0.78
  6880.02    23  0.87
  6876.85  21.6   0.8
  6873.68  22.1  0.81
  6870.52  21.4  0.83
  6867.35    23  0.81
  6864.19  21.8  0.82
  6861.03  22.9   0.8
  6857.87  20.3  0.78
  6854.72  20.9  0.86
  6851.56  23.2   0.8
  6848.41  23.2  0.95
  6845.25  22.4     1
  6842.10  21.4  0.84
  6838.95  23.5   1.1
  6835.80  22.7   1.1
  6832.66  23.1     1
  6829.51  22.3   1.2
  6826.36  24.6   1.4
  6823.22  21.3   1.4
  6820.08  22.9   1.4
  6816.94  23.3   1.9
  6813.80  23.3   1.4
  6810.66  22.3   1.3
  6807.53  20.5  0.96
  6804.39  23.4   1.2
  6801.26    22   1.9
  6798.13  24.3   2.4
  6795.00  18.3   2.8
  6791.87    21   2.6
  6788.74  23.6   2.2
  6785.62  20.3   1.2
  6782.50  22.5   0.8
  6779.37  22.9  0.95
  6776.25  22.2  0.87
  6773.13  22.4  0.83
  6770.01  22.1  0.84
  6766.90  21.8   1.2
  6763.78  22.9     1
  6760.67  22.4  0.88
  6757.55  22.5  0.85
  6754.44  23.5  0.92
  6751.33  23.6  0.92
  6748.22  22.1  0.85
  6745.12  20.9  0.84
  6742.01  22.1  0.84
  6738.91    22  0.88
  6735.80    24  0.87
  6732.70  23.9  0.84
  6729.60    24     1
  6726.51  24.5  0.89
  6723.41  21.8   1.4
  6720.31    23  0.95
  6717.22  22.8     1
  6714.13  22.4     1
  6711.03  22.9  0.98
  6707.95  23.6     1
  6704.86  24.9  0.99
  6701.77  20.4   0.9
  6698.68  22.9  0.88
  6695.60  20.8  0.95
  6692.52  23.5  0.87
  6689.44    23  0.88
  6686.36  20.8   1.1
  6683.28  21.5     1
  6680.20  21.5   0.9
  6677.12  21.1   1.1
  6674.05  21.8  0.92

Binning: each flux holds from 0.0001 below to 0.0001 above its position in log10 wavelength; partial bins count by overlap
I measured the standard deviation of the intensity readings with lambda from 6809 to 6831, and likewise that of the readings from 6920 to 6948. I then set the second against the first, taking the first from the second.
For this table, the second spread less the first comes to 0.4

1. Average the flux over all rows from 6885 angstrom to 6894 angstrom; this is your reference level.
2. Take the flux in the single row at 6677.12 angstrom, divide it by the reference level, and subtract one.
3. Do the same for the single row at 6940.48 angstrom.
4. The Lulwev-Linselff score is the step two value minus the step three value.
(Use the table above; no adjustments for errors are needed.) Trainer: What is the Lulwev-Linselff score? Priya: -0.13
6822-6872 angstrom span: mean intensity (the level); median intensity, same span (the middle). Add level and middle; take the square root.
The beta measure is 6.70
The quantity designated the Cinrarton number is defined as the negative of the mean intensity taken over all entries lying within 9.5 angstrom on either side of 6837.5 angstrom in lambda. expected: -22.6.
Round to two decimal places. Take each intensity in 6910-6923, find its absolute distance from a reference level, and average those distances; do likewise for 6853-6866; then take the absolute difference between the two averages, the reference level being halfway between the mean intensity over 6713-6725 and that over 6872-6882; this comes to 0.57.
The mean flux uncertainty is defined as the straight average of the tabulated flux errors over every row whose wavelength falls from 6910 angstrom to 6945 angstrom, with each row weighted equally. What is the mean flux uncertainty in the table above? 0.92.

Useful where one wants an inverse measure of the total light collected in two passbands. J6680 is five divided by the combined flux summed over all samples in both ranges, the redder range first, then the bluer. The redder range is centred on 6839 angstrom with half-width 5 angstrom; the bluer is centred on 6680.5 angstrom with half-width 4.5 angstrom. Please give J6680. 0.038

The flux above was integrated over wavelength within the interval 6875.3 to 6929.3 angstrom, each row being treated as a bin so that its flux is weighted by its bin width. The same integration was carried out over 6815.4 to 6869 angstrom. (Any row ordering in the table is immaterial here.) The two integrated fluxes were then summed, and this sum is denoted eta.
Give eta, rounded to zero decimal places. 2428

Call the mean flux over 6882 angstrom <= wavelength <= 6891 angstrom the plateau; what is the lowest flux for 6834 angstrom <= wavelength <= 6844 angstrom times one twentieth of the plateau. 25.2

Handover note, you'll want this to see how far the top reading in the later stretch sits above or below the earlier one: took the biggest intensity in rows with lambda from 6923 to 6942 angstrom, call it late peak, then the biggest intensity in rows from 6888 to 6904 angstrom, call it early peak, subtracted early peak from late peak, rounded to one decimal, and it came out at 0.1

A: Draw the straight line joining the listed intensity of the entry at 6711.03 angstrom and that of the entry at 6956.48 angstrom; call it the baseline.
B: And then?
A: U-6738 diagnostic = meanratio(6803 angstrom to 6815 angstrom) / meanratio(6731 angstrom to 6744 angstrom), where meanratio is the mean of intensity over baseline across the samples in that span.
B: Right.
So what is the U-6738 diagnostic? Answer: 0.95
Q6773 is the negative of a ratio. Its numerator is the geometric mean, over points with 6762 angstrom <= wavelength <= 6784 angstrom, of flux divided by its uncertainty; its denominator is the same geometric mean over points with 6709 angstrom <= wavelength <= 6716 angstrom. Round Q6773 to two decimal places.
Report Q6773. -1.07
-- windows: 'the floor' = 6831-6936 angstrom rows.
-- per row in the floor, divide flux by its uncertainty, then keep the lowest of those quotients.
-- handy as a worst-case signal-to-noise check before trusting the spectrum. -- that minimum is 12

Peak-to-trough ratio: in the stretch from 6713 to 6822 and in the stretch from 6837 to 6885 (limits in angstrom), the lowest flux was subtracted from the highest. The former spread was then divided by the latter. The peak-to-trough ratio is 1.63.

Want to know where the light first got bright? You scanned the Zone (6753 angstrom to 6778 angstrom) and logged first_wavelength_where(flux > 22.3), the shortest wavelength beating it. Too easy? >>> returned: 6754.44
